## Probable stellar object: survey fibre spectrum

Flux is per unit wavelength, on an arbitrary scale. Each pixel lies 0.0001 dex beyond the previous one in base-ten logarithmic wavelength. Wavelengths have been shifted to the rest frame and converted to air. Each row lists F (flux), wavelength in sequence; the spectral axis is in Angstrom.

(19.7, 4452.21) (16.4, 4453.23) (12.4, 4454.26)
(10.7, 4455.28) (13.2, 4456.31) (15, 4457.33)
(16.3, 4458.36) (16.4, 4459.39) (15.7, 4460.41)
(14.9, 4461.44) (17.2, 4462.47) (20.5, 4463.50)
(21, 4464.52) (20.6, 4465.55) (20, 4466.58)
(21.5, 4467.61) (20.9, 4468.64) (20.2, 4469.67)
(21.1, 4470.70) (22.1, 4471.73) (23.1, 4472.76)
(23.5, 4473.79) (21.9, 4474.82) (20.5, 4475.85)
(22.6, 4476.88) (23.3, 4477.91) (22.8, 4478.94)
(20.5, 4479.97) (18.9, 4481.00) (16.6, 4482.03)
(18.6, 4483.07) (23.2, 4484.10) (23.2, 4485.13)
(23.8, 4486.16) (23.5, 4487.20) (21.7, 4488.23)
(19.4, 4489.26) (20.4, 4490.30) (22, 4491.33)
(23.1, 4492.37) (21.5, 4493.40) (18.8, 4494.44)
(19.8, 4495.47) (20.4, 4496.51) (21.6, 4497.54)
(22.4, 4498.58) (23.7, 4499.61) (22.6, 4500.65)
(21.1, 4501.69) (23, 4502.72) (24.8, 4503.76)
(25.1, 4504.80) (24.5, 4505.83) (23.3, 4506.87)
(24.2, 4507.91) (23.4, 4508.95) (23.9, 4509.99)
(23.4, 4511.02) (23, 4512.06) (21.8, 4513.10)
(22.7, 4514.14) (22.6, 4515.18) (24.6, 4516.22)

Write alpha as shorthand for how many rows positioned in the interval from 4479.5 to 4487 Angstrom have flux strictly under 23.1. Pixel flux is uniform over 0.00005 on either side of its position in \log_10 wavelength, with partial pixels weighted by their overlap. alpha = 4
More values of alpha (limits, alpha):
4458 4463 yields 5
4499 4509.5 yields 3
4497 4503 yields 5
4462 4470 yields 8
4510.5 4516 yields 4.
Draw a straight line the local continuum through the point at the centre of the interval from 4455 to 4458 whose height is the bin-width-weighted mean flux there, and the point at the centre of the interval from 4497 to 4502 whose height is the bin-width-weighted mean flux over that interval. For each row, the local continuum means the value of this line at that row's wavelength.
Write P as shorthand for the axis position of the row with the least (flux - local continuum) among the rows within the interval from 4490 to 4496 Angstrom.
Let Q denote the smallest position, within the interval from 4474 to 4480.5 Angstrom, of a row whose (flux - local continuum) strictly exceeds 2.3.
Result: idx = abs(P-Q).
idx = 19.6 Angstrom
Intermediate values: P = 4494.44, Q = 4474.82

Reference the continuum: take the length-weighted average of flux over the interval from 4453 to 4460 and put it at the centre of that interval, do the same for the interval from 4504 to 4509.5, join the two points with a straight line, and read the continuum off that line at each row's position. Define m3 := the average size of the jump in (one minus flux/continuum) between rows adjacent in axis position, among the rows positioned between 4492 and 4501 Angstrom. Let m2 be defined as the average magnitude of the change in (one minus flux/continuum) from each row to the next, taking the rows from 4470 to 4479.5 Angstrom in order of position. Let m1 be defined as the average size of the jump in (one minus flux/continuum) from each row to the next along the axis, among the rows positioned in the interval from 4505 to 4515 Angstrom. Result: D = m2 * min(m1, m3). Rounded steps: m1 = 0.03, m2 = 0.057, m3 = 0.057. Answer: 0.0020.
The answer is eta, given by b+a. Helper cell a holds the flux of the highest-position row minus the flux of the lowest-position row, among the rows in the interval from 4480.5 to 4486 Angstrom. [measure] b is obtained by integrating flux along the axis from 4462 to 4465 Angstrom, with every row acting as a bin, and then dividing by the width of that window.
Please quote 24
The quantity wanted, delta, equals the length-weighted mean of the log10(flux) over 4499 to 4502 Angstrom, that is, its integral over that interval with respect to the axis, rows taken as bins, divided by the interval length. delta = 1.35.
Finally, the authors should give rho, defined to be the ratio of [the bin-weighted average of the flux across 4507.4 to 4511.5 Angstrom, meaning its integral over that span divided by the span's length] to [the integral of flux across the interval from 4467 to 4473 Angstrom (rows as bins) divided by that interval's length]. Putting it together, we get 1.11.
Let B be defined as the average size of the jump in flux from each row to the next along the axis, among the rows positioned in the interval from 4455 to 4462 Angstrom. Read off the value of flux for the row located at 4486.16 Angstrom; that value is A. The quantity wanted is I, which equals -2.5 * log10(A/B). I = -3.24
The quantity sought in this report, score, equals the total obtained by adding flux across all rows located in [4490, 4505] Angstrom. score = 330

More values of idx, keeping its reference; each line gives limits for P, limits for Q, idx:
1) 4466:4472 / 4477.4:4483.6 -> 8.2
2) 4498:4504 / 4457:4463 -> 43.3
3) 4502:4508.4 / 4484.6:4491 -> 21.7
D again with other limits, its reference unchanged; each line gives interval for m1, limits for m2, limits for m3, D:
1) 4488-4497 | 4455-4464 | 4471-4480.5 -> 0.0070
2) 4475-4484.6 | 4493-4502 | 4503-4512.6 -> 0.0016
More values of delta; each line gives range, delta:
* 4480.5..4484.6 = 1.28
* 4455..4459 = 1.14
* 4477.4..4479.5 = 1.36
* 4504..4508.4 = 1.39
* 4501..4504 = 1.36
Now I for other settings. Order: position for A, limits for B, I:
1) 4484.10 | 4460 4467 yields -3.12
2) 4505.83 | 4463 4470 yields -3.83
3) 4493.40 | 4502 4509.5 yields -3.41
